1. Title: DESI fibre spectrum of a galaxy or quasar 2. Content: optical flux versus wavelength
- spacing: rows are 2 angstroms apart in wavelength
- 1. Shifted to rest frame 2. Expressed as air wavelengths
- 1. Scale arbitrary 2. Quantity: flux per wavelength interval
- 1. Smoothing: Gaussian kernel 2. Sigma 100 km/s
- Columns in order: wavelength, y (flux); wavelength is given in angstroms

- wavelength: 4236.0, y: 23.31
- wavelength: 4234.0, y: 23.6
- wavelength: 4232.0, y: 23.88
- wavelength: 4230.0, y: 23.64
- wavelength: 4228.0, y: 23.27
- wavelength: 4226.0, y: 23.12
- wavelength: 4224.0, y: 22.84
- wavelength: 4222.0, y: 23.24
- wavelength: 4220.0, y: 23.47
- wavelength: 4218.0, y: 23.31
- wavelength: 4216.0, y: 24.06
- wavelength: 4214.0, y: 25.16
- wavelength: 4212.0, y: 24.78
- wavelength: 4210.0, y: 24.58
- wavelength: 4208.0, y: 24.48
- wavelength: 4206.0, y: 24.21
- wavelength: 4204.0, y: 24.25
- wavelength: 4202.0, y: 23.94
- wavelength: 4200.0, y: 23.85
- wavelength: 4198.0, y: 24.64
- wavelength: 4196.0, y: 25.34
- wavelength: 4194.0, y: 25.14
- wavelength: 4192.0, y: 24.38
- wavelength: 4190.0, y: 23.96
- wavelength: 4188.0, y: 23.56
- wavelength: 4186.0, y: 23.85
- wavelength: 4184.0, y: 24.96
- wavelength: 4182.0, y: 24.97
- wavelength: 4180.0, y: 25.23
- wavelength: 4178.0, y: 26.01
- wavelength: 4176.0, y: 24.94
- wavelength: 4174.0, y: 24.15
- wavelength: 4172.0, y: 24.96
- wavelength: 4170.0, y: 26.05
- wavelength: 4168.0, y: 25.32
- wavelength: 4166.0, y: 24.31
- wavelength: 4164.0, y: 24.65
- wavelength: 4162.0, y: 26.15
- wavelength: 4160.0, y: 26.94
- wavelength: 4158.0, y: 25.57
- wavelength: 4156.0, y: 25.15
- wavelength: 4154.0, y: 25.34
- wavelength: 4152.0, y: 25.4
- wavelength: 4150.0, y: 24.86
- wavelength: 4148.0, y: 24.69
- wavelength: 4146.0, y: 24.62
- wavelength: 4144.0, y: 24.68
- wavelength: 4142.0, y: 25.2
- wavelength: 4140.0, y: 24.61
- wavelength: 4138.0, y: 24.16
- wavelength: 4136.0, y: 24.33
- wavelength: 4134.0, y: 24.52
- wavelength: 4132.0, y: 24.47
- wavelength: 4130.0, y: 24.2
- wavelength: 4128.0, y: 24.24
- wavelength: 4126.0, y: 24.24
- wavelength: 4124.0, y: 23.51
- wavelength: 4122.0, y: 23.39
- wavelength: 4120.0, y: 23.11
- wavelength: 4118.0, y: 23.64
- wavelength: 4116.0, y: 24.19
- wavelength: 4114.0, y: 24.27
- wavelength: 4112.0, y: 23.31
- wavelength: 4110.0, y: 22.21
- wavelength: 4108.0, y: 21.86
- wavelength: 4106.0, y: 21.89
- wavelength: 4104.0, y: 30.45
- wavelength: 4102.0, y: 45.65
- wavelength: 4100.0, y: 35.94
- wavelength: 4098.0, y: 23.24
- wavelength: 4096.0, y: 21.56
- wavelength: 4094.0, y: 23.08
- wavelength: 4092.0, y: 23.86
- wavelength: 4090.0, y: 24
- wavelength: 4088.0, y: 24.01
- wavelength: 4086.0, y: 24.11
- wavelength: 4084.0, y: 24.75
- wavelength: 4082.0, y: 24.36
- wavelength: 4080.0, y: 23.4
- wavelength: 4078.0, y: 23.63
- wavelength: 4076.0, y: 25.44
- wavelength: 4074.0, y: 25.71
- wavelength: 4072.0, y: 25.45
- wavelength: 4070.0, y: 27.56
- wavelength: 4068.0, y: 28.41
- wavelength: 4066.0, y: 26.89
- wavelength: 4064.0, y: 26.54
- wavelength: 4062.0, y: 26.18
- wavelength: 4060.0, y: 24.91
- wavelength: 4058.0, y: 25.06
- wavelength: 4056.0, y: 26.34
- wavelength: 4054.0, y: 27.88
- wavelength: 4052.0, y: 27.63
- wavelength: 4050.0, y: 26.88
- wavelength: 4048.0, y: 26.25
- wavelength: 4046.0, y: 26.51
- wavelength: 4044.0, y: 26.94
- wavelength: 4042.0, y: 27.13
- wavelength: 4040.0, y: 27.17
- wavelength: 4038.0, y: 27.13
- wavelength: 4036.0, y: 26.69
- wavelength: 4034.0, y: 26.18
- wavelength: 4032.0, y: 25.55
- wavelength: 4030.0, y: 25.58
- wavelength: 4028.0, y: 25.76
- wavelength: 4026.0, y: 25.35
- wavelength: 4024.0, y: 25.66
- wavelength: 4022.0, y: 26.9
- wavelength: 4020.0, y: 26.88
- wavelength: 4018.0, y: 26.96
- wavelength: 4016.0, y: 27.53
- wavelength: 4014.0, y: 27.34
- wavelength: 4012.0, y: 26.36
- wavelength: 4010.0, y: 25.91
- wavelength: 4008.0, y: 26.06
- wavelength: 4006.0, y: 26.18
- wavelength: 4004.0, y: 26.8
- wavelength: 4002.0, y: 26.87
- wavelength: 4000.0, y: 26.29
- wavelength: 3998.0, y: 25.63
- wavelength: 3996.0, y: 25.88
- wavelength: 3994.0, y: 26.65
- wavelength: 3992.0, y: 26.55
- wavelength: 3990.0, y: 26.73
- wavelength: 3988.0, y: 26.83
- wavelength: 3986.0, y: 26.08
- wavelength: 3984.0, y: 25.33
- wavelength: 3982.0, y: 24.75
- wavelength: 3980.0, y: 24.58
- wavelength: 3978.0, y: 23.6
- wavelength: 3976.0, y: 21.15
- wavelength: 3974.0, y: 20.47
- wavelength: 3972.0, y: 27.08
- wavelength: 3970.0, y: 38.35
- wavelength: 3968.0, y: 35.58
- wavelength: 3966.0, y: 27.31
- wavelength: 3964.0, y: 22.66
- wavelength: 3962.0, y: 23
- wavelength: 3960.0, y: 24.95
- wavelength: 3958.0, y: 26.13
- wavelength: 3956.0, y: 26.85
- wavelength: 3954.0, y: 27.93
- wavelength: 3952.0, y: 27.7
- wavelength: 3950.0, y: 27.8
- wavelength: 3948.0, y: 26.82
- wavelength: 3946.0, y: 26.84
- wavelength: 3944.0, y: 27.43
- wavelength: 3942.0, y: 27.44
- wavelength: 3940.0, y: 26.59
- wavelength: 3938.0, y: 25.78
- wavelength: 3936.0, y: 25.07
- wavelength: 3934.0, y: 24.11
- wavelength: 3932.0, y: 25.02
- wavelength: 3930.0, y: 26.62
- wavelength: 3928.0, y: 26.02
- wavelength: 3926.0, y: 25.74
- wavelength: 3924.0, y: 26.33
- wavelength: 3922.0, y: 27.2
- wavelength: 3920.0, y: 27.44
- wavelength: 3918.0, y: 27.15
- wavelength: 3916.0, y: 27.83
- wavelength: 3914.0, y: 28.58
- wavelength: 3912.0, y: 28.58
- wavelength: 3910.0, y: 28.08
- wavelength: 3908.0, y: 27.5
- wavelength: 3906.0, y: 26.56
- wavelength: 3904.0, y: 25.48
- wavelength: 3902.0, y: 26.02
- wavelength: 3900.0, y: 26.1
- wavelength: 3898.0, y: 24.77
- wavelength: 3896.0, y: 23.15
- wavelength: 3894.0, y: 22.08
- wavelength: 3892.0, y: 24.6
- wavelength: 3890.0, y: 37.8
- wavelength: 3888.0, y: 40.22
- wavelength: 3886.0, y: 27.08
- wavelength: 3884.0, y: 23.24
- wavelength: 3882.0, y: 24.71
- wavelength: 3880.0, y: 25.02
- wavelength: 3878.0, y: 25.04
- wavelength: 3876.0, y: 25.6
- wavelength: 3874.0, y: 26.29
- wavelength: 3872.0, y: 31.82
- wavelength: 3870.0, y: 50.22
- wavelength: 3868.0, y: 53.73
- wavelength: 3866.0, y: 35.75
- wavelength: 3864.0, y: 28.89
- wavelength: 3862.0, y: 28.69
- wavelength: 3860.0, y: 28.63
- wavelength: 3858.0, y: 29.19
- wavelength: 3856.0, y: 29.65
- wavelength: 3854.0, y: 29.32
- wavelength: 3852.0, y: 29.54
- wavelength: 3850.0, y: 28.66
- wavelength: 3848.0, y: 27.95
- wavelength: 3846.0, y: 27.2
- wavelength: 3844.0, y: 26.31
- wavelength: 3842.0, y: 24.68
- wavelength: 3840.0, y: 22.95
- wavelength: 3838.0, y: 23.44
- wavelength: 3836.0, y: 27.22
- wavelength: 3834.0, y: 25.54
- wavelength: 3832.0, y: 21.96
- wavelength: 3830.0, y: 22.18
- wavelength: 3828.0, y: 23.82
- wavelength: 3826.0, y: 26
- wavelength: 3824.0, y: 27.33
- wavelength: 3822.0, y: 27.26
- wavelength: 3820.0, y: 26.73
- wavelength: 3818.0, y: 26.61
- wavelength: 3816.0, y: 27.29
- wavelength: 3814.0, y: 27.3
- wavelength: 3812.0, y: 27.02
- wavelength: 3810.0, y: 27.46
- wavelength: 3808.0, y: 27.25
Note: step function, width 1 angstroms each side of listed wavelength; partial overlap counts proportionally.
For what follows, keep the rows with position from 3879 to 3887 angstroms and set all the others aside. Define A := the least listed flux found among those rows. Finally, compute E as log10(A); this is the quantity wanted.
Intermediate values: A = 23.24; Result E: 1.37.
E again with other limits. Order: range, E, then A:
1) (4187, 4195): 1.37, 23.56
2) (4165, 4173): 1.39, 24.31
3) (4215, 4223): 1.37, 23.24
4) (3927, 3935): 1.38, 24.11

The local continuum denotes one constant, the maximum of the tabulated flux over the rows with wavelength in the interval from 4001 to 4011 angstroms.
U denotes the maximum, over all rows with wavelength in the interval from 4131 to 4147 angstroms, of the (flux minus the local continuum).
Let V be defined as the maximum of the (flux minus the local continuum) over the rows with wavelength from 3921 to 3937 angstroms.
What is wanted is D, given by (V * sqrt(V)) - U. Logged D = 2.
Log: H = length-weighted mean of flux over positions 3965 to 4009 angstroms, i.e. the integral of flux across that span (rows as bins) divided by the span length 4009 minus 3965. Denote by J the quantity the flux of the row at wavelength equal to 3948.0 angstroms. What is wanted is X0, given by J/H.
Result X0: 1.01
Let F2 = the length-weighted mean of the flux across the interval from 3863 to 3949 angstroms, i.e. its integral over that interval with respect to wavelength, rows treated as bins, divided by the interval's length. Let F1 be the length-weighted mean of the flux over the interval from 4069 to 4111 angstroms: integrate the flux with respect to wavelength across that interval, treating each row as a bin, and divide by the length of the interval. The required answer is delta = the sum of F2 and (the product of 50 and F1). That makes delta 1319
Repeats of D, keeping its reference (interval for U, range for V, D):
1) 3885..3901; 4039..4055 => -12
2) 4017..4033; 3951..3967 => 1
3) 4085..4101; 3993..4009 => -9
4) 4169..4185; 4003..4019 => 1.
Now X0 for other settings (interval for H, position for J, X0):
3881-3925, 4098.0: 0.85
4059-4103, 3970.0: 1.46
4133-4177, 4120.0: 0.92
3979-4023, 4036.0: 1.01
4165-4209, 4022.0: 1.09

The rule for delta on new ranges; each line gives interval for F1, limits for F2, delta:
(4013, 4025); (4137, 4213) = 1369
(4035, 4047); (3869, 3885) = 1375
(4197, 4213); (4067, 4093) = 1242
